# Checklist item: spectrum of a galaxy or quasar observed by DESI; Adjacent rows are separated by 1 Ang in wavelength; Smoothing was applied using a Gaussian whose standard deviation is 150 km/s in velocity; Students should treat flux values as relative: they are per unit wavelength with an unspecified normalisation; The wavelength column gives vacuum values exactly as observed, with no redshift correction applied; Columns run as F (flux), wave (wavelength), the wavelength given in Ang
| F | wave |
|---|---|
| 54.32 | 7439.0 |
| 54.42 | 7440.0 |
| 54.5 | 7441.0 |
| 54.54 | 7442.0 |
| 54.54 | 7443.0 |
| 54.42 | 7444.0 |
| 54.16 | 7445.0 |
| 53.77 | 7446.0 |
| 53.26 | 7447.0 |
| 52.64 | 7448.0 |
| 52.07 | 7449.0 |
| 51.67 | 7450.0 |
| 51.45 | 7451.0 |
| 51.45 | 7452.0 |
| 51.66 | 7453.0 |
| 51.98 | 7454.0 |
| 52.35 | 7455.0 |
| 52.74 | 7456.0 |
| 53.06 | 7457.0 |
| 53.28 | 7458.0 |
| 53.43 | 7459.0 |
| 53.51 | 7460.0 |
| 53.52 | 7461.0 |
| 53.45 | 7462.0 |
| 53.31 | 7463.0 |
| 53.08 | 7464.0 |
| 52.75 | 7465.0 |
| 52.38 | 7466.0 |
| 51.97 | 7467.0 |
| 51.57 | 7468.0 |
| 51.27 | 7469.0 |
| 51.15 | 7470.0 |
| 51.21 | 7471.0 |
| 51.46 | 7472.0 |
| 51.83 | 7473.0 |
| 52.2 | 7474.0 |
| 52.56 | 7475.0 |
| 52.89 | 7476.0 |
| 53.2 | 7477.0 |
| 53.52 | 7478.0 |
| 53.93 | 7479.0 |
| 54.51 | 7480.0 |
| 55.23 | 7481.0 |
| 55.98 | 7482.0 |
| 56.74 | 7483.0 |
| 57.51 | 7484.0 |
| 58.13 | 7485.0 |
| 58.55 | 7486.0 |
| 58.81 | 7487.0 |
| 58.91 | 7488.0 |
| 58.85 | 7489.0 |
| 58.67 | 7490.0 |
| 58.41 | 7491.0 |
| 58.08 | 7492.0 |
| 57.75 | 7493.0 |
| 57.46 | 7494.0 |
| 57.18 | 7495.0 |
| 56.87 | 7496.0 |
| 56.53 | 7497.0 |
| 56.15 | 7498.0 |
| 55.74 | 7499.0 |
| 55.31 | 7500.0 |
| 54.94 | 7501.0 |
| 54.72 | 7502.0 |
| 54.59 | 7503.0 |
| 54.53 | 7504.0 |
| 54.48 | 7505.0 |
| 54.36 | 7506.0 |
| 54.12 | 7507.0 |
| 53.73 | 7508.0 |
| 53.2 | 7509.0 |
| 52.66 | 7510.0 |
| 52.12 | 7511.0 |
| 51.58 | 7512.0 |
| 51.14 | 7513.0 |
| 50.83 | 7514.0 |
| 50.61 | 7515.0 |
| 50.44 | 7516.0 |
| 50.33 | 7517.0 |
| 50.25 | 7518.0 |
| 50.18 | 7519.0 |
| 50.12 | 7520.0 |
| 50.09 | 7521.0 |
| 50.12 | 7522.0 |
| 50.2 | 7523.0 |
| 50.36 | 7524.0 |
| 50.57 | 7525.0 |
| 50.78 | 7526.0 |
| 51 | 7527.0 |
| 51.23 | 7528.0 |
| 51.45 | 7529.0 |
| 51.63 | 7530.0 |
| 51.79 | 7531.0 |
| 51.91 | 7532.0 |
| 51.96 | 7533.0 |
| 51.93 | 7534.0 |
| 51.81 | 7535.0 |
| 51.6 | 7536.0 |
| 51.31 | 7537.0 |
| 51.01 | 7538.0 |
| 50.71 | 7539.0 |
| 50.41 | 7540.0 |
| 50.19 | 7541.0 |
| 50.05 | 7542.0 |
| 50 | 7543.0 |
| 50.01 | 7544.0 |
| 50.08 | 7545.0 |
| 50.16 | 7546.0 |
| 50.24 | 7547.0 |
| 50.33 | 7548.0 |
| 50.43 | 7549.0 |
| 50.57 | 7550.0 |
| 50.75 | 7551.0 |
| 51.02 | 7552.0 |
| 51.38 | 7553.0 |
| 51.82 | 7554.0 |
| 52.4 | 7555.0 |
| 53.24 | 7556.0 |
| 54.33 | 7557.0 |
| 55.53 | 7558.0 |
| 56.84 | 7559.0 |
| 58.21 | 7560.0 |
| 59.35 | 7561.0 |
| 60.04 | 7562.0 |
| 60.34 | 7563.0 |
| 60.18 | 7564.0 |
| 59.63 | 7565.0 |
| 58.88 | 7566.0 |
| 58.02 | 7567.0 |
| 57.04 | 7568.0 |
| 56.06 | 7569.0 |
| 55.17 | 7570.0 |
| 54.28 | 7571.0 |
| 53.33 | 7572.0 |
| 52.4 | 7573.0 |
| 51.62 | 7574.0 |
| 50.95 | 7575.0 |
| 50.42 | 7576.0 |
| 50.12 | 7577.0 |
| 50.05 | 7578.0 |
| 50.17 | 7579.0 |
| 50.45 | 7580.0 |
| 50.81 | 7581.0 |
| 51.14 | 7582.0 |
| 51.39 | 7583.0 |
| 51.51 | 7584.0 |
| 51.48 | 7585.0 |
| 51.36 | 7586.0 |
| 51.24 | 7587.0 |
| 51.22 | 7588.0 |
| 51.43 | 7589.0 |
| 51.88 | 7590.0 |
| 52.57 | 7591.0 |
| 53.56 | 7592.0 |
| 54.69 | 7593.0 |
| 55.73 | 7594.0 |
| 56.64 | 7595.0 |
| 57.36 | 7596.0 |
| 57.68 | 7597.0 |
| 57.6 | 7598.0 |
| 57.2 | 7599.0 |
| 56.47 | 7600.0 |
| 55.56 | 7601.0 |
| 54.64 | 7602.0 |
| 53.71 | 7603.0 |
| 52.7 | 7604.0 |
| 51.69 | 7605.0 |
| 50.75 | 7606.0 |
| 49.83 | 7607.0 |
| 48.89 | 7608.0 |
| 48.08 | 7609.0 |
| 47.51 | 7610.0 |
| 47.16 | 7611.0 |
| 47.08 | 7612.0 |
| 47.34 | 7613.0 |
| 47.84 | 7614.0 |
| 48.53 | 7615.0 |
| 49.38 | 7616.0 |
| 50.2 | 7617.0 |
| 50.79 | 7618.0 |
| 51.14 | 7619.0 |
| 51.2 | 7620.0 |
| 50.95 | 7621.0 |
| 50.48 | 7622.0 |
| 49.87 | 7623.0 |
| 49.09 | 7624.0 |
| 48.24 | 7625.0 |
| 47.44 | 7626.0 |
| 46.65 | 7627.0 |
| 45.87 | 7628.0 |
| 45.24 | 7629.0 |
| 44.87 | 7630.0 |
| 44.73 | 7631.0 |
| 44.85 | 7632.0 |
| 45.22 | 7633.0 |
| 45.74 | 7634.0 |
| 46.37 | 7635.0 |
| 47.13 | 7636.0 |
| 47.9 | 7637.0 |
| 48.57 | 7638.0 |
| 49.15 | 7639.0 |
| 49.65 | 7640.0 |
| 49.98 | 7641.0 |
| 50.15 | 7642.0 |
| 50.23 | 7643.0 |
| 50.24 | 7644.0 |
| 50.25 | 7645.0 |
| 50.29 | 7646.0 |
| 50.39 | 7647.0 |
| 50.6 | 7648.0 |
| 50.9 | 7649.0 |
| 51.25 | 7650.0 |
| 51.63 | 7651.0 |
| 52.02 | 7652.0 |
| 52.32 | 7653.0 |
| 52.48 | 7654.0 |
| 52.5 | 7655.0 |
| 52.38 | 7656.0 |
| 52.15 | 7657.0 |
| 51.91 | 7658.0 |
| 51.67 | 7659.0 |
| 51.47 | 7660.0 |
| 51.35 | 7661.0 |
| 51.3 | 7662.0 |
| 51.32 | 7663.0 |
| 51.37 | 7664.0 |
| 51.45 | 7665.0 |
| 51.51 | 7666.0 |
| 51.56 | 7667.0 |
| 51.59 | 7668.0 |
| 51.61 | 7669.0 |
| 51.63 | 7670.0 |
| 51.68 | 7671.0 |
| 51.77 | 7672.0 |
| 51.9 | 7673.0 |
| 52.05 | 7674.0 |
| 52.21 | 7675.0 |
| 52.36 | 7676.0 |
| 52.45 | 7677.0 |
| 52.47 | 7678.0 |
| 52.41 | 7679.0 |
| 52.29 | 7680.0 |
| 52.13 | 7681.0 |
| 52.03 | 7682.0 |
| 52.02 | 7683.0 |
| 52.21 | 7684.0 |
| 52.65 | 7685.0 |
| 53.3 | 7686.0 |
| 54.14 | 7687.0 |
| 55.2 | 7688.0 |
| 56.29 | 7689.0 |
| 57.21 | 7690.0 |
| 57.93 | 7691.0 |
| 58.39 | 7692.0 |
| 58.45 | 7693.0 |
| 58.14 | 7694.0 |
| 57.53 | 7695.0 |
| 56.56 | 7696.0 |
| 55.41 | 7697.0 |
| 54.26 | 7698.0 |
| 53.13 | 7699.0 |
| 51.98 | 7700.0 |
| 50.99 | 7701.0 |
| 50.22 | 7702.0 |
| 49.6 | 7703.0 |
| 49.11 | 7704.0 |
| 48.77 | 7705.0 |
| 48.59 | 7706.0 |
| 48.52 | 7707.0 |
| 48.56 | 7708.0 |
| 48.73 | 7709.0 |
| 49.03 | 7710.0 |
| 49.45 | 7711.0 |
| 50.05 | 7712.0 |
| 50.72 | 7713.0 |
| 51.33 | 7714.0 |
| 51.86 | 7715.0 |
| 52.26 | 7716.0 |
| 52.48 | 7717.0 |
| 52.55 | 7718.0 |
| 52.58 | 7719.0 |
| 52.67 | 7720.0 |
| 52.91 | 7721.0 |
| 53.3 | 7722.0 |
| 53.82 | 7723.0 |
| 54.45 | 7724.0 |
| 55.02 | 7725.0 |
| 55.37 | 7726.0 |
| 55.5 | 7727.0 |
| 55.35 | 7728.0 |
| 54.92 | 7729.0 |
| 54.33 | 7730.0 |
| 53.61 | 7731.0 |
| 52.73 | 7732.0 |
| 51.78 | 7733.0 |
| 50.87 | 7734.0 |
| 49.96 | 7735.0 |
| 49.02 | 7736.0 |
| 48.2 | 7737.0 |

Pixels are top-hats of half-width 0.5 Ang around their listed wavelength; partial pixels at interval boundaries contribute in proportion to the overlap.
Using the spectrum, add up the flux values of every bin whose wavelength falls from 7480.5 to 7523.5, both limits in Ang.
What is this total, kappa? 2346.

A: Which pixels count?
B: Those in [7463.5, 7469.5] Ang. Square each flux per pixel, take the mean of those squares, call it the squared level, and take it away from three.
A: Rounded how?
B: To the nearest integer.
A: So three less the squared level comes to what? -2719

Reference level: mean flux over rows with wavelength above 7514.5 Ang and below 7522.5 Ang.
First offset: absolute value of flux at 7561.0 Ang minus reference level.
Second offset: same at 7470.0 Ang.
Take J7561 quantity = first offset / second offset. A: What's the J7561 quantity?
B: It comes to 10.3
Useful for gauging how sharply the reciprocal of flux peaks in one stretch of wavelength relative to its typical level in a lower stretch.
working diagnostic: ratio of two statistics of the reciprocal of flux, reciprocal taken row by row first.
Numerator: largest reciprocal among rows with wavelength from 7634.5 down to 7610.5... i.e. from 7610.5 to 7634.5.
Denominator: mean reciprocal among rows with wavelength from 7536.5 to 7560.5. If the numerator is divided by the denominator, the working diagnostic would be 1.15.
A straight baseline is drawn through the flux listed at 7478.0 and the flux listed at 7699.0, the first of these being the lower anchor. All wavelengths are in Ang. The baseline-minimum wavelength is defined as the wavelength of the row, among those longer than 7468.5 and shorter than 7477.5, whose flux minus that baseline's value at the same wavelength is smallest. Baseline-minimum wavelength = 7470.0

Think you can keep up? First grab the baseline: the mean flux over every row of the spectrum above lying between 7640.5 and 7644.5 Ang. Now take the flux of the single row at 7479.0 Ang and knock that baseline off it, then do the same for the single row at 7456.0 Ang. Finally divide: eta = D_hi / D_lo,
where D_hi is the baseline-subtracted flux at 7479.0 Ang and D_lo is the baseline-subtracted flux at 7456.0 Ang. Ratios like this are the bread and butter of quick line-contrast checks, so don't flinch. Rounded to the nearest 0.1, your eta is 1.5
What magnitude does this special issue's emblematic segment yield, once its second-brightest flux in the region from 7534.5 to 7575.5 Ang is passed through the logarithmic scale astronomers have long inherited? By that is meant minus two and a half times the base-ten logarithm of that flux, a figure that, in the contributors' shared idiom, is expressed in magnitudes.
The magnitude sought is -4.45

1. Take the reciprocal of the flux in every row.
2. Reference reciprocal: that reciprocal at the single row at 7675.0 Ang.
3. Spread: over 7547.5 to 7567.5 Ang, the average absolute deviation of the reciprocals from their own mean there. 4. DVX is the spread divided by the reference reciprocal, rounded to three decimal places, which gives 0.061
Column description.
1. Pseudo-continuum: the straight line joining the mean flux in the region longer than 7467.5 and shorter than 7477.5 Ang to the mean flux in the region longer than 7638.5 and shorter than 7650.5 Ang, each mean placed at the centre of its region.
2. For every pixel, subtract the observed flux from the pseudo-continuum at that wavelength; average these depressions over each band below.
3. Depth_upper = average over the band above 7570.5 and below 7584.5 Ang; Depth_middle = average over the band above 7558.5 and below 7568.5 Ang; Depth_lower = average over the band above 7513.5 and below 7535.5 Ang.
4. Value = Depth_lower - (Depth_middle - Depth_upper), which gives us 8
